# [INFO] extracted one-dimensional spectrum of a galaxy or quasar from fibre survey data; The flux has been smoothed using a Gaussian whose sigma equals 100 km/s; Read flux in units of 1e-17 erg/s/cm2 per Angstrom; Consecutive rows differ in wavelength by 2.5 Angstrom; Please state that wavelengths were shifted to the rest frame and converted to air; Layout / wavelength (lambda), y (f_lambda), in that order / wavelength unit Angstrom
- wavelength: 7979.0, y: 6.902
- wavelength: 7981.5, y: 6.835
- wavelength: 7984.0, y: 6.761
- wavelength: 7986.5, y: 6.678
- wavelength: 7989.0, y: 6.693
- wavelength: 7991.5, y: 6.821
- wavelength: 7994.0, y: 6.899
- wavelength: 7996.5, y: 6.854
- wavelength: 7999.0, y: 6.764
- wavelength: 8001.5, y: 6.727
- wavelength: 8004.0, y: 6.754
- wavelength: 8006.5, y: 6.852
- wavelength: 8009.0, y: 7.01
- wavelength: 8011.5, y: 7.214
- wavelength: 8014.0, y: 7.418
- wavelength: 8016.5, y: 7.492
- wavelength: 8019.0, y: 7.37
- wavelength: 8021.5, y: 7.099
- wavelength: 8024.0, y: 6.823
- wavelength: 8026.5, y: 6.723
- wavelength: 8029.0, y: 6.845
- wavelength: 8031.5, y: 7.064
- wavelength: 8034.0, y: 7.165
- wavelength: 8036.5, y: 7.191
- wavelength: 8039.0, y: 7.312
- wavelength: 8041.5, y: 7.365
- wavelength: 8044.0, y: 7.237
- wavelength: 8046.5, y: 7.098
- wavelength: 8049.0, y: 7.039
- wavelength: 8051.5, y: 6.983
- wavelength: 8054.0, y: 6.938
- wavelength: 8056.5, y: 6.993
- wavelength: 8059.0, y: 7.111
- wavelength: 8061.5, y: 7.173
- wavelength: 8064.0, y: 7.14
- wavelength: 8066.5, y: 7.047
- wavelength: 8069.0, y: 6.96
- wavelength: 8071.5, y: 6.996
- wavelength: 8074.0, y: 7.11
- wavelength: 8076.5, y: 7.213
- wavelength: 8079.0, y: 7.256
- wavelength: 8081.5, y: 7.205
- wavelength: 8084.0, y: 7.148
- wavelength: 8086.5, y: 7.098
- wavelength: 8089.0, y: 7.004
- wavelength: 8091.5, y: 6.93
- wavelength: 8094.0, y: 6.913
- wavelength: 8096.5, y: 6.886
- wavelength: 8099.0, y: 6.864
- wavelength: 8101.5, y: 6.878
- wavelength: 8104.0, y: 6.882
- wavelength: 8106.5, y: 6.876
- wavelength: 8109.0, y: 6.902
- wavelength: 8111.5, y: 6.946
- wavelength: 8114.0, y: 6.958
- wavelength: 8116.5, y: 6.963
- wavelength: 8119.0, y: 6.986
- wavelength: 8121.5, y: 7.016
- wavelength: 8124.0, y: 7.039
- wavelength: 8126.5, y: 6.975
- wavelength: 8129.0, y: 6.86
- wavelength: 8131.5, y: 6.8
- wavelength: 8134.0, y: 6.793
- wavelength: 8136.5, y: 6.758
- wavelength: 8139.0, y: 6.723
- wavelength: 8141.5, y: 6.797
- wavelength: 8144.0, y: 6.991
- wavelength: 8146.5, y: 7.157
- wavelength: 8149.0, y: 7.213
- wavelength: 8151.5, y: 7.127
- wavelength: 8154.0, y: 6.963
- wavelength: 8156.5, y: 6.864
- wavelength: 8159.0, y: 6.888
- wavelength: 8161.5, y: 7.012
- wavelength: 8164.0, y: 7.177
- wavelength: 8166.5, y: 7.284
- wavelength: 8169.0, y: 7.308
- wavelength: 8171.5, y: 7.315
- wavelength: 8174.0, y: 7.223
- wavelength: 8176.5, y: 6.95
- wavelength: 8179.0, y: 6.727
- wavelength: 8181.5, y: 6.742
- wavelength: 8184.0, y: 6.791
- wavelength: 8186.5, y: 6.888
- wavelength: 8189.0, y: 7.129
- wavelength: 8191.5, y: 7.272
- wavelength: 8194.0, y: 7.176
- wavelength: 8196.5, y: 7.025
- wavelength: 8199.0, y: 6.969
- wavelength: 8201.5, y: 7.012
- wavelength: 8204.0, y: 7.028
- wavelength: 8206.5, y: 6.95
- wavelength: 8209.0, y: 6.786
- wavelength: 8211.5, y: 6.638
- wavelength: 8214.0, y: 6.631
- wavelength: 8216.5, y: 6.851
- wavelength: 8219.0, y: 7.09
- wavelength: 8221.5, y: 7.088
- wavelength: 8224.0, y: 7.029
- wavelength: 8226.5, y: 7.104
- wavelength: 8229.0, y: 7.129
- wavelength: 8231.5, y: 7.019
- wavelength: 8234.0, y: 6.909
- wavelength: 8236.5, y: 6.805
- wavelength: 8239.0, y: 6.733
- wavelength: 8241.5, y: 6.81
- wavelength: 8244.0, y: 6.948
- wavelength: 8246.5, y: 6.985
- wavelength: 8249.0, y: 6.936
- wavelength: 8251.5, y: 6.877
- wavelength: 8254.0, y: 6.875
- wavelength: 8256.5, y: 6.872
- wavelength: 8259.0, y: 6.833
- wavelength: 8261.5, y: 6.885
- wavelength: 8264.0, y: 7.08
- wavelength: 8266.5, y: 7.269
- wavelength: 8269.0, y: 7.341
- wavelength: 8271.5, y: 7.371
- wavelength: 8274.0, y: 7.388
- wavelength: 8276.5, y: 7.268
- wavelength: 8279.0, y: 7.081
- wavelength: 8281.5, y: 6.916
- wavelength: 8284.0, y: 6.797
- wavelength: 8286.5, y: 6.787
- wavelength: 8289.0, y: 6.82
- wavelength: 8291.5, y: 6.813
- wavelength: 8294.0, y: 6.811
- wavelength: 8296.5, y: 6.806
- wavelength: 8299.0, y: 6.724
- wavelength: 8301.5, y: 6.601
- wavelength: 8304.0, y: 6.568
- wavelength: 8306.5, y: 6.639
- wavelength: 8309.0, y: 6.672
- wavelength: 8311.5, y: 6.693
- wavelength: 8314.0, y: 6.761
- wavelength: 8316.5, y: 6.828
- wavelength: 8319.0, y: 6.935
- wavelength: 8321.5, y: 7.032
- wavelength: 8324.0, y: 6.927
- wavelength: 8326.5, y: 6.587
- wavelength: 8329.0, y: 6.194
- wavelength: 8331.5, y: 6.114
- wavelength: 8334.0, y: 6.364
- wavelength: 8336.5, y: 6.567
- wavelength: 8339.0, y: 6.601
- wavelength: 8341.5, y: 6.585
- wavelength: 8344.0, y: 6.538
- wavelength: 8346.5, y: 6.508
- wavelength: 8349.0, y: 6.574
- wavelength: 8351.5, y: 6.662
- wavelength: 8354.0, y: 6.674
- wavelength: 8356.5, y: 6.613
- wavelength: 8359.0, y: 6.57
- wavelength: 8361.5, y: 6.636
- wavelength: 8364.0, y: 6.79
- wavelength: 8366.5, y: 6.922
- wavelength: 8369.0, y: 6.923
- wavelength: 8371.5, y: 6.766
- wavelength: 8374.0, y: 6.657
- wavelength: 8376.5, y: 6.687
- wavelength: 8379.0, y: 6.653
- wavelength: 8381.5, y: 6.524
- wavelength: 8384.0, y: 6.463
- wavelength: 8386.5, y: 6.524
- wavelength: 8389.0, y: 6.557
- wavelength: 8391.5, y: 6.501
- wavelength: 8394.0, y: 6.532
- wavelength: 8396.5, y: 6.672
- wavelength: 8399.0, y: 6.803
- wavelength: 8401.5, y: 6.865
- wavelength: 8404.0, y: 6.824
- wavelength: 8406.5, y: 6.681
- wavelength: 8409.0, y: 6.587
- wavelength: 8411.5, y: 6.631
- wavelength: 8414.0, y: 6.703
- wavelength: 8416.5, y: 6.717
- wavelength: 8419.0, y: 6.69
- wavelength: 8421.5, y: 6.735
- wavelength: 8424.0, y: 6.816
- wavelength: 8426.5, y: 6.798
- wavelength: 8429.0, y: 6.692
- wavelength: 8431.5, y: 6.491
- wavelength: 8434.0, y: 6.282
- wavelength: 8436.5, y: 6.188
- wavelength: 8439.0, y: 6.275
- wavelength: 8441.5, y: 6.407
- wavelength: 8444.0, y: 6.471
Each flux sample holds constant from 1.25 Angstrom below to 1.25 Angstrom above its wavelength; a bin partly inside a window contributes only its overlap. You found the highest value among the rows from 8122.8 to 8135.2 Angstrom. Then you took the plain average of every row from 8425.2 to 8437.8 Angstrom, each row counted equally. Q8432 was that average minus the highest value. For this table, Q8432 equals -0.5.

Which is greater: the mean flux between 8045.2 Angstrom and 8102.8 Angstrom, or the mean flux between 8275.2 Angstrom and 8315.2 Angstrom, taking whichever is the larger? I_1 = 7.04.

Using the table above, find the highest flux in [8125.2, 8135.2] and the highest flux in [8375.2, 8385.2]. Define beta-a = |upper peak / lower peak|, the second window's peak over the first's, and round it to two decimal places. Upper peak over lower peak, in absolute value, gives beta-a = 0.96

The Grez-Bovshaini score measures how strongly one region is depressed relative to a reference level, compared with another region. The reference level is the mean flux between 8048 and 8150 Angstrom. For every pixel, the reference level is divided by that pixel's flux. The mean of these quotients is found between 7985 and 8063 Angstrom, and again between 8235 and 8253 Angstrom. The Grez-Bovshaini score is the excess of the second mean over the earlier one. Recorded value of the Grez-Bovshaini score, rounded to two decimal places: 0.02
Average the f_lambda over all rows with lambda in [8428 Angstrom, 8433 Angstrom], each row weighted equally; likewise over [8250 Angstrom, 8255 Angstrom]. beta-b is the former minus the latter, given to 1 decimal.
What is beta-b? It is -0.3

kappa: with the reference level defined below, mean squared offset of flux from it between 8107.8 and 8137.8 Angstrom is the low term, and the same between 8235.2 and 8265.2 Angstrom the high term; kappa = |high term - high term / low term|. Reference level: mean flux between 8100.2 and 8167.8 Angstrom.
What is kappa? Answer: 1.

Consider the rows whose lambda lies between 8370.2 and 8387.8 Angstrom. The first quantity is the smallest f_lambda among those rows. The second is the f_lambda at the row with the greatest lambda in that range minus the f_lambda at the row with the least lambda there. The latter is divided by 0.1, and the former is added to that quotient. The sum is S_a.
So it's 4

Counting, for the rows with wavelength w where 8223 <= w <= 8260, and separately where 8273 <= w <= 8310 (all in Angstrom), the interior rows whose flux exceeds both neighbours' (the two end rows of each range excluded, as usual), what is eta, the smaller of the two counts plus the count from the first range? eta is 3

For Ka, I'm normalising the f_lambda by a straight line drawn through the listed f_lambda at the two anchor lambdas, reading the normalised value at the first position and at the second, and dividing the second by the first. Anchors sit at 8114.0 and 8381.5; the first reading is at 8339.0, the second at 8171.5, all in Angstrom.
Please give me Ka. 1.06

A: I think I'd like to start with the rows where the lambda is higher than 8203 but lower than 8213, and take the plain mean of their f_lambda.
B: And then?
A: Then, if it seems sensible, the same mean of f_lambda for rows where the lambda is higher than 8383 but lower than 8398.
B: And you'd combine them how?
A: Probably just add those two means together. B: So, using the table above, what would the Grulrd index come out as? 13.4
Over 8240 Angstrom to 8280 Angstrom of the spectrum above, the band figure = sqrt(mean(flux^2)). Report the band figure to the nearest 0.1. 7.1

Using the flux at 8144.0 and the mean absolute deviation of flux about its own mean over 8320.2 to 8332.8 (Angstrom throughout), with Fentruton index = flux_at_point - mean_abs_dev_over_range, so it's 6.7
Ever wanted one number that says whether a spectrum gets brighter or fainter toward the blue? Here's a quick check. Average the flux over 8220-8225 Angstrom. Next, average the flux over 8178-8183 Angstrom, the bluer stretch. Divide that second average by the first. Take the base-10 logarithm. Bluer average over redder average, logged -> -0.020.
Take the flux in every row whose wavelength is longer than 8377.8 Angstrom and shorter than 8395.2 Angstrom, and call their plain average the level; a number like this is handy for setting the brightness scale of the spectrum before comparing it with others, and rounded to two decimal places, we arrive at 6.54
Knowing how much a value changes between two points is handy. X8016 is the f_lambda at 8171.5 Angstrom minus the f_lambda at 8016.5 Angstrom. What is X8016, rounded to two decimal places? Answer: -0.18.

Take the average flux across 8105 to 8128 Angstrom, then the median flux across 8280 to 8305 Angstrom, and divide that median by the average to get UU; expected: 0.977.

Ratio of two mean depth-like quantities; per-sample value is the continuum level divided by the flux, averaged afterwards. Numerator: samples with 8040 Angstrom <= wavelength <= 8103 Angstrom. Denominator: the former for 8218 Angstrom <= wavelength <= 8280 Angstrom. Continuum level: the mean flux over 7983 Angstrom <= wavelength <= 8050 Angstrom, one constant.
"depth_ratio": 0.995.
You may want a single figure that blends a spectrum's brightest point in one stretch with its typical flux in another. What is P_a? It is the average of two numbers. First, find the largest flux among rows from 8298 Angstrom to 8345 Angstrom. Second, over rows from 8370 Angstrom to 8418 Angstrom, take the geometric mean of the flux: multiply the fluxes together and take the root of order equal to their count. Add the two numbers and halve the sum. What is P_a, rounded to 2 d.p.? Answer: 6.84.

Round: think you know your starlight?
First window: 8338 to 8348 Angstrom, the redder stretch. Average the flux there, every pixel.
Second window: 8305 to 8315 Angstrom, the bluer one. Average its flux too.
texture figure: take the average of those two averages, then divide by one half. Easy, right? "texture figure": 13.2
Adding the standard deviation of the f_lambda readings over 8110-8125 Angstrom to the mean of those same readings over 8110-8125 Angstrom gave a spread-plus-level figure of 7.02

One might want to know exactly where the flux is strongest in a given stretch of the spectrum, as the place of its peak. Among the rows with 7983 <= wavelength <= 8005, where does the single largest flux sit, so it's 7994.0 Angstrom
